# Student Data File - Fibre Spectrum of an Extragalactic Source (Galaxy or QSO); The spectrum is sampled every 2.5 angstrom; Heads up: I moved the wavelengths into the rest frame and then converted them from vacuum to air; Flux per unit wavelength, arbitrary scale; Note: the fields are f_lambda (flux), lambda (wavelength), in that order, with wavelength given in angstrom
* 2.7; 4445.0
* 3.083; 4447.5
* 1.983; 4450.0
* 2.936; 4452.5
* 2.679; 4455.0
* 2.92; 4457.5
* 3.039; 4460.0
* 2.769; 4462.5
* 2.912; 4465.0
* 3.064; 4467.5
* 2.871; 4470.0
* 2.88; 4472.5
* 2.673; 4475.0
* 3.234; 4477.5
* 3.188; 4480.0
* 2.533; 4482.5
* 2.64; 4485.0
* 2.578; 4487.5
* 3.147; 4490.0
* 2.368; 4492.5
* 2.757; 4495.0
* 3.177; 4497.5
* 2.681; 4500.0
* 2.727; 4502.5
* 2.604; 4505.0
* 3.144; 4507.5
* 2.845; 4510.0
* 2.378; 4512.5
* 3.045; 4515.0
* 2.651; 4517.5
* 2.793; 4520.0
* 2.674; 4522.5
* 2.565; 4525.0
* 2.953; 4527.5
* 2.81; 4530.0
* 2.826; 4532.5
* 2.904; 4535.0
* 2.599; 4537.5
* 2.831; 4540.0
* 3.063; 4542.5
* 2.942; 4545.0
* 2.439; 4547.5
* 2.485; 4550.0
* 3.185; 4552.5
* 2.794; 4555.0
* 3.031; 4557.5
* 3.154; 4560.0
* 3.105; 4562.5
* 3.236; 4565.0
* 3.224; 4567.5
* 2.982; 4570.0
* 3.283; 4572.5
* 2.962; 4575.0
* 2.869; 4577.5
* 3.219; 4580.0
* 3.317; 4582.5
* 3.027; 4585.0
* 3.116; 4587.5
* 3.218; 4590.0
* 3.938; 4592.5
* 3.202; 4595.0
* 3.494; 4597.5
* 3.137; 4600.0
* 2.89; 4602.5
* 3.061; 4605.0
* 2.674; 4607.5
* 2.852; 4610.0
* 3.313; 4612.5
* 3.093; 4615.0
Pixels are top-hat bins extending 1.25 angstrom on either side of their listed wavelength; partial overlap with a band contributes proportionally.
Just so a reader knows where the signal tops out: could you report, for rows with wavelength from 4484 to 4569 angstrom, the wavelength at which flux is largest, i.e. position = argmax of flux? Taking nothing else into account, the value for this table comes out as 4565.0 angstrom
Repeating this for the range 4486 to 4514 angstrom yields 4497.5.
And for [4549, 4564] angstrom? 4552.5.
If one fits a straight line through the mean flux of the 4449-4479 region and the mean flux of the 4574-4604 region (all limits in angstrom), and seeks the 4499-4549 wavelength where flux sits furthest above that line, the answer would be 4507.5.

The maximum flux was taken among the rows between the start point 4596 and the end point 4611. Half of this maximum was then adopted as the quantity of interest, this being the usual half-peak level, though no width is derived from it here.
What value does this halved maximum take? 1.75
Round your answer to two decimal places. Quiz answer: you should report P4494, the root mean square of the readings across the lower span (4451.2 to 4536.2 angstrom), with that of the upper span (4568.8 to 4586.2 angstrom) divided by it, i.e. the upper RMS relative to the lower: 1.09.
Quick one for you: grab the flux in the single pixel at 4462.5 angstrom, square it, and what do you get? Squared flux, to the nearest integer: 8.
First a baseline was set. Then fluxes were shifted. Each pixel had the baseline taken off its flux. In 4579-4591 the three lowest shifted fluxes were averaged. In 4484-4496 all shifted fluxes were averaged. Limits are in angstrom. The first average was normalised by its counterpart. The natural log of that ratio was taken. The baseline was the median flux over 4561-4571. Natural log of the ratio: -2.4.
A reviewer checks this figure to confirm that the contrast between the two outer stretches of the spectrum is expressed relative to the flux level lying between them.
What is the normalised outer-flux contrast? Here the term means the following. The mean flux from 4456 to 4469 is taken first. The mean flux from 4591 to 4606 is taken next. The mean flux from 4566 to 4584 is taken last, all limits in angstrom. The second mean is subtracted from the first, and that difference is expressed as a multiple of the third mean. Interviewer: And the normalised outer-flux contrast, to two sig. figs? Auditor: -0.11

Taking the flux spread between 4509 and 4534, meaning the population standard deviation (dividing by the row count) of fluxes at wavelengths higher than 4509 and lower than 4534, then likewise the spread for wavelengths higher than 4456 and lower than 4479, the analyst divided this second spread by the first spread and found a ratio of 0.85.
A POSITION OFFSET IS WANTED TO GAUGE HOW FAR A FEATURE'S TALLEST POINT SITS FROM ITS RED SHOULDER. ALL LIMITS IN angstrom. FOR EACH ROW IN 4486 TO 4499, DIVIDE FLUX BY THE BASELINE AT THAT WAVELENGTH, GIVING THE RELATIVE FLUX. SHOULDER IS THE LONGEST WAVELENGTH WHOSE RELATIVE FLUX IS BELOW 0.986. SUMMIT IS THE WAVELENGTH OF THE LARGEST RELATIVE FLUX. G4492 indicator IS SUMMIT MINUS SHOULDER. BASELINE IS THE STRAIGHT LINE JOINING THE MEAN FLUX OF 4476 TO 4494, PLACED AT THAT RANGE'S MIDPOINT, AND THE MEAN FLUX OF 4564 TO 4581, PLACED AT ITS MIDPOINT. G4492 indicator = 2.5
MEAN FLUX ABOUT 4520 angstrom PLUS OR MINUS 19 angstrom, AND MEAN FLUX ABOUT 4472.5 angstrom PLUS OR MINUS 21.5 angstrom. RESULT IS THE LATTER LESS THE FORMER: 0.08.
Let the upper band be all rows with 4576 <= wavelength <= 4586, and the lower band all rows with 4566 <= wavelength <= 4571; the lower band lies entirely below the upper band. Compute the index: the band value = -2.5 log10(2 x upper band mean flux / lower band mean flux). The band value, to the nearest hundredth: -0.75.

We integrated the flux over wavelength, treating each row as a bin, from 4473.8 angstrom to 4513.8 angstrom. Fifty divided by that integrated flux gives 0.448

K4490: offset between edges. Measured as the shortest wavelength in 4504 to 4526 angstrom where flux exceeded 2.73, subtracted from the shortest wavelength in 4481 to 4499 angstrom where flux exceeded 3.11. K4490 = -17.5 angstrom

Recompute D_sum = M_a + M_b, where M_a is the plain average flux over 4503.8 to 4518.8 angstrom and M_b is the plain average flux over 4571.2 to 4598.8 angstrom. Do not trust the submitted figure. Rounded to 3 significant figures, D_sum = 6.02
